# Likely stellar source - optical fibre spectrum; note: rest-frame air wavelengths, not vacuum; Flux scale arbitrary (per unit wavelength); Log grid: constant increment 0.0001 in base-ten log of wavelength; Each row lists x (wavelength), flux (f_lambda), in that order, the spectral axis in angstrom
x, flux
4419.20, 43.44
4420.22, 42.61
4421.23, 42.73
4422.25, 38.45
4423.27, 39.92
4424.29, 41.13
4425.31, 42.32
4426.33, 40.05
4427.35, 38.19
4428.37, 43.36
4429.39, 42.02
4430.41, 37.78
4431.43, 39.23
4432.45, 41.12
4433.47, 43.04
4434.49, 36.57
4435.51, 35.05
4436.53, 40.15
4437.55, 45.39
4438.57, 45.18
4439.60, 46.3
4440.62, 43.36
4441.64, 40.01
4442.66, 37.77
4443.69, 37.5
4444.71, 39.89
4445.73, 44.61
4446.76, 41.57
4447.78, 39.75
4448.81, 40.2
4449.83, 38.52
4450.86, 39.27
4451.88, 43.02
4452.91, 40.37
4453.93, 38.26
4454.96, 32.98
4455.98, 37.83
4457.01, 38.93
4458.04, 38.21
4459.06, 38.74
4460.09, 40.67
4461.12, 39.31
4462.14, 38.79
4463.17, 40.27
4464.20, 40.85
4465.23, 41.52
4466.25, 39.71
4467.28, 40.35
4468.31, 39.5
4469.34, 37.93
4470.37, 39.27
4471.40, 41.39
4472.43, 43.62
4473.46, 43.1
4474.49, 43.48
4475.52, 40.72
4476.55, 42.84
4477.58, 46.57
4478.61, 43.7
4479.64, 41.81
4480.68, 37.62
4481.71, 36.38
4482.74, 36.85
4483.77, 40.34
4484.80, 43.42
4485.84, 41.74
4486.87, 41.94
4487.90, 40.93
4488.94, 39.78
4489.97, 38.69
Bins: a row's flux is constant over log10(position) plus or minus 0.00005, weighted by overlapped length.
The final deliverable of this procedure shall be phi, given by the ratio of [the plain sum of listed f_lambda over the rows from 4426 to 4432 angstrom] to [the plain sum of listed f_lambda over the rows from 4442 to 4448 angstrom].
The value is 1.00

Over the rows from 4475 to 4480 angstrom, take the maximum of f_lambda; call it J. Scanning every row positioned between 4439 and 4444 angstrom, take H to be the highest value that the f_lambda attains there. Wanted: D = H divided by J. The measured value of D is 0.99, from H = 46.3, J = 46.57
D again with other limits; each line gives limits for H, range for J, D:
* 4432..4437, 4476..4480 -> 0.92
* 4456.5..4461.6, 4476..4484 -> 0.87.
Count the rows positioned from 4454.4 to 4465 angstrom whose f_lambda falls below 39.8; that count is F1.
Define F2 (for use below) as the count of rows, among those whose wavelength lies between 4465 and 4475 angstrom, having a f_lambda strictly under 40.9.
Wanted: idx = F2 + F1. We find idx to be 12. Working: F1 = 7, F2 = 5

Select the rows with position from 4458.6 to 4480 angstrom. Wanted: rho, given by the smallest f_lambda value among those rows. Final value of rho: 37.93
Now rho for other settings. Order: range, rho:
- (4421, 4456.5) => 32.98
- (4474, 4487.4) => 36.38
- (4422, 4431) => 37.78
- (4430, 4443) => 35.05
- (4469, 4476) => 37.93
